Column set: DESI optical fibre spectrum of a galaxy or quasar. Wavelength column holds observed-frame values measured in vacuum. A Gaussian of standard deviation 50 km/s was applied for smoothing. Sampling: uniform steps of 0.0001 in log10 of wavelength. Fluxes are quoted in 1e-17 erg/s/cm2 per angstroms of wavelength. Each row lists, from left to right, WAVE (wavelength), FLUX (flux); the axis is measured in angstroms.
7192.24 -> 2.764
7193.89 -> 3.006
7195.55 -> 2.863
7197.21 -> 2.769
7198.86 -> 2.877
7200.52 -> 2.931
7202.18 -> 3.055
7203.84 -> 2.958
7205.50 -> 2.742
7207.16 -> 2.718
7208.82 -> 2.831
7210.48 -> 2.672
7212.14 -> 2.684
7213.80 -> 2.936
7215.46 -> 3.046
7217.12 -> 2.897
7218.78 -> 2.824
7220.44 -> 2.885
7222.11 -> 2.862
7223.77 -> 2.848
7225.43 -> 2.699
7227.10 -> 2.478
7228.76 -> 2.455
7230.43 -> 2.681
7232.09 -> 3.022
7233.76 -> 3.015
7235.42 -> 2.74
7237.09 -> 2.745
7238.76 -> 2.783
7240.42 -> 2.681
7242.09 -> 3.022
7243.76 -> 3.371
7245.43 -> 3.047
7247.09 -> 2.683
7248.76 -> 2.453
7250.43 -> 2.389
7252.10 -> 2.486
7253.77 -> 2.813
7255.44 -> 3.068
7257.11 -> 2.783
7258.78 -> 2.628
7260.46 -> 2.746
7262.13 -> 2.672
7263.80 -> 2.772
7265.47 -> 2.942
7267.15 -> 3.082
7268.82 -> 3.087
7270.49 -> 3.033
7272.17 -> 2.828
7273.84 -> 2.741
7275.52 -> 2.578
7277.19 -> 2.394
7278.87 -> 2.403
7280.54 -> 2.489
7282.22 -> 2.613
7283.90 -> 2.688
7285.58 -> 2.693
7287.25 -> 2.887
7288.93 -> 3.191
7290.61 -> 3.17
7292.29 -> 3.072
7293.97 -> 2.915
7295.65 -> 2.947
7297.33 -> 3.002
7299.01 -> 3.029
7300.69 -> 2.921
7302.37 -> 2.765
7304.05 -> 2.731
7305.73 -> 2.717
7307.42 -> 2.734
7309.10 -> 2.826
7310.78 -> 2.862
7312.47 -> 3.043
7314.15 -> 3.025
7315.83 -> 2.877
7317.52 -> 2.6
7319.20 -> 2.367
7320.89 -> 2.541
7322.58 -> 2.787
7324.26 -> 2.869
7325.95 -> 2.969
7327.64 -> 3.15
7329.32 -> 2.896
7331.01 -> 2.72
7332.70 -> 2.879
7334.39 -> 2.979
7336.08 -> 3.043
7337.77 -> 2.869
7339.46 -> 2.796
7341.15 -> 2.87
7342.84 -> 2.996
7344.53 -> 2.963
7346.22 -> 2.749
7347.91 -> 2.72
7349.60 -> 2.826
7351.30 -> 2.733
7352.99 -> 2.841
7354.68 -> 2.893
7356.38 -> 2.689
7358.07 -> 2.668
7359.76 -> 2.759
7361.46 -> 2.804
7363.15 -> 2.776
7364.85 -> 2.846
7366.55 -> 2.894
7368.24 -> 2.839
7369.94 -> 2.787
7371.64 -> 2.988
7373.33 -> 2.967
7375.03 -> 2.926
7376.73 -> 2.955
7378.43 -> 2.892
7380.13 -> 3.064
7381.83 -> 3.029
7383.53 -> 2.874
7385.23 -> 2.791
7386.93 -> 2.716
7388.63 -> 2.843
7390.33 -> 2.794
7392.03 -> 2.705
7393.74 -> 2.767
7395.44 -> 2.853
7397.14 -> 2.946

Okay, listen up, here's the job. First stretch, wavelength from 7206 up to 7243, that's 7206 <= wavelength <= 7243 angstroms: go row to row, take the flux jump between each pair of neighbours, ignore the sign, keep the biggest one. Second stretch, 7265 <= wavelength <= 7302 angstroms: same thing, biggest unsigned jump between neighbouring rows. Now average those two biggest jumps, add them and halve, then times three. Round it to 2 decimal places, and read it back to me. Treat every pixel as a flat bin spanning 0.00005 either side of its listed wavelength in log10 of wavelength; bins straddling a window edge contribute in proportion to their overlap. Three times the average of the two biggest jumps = 0.97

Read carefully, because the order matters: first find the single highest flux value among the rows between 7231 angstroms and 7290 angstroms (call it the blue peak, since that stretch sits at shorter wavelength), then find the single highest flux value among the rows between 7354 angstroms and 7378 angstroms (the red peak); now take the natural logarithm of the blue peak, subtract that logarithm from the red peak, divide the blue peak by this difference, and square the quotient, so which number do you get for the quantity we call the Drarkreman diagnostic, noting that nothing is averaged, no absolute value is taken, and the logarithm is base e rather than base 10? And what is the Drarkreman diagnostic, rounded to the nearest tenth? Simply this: 3.6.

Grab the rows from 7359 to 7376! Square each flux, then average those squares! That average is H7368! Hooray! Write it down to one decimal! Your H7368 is 8.2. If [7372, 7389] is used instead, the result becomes 8.5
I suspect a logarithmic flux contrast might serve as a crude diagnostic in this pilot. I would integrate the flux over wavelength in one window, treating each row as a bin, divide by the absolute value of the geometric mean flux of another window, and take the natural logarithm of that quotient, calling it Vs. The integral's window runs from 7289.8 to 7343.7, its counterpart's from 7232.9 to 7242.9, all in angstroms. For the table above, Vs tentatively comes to 4.0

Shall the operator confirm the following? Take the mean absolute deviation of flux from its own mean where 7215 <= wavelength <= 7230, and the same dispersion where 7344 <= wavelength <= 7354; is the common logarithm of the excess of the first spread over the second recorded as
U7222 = -1.08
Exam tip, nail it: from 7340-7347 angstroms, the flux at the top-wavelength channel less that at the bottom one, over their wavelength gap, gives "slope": -0.024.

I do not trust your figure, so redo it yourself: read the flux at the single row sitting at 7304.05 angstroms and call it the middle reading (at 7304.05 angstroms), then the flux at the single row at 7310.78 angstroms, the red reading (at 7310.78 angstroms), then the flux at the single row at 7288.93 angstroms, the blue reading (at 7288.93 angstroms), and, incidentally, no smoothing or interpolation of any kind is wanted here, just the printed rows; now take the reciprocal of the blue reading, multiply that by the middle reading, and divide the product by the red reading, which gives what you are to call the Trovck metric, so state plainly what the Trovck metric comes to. 0.30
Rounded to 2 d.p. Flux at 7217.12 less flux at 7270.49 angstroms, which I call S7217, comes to -0.14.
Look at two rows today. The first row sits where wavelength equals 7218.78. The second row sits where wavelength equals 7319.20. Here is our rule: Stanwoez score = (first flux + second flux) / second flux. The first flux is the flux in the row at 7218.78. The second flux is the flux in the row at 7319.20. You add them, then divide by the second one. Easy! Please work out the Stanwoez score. 2.19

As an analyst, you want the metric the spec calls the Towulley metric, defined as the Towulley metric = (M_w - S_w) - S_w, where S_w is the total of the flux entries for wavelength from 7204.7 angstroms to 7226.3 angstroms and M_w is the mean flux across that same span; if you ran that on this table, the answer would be -70.5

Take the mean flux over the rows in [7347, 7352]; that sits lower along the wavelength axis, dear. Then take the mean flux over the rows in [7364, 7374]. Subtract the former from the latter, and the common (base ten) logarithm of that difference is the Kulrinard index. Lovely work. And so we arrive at -0.9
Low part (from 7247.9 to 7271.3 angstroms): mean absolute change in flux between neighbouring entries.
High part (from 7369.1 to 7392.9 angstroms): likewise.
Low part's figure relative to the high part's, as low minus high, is 0.054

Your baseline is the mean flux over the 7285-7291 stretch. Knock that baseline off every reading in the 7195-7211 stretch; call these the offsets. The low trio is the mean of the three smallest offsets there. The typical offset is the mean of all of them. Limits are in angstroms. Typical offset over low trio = 0.5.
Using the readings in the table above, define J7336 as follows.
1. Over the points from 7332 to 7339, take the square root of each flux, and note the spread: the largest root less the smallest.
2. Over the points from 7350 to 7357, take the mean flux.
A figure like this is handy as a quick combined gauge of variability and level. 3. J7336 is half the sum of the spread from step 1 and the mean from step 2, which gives 1.42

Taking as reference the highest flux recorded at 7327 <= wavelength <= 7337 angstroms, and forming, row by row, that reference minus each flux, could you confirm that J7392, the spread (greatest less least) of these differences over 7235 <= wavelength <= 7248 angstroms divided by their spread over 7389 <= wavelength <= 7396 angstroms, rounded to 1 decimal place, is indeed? 4.7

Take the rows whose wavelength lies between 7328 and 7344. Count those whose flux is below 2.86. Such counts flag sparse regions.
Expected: 2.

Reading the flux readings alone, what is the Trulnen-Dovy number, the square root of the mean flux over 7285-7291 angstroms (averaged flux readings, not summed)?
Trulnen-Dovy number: 1.73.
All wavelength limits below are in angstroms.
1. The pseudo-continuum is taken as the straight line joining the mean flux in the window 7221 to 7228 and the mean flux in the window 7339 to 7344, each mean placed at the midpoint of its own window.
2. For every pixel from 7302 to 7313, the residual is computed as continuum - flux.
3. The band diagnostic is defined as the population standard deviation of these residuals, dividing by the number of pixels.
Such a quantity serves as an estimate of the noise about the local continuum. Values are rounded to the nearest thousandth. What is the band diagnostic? 0.103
